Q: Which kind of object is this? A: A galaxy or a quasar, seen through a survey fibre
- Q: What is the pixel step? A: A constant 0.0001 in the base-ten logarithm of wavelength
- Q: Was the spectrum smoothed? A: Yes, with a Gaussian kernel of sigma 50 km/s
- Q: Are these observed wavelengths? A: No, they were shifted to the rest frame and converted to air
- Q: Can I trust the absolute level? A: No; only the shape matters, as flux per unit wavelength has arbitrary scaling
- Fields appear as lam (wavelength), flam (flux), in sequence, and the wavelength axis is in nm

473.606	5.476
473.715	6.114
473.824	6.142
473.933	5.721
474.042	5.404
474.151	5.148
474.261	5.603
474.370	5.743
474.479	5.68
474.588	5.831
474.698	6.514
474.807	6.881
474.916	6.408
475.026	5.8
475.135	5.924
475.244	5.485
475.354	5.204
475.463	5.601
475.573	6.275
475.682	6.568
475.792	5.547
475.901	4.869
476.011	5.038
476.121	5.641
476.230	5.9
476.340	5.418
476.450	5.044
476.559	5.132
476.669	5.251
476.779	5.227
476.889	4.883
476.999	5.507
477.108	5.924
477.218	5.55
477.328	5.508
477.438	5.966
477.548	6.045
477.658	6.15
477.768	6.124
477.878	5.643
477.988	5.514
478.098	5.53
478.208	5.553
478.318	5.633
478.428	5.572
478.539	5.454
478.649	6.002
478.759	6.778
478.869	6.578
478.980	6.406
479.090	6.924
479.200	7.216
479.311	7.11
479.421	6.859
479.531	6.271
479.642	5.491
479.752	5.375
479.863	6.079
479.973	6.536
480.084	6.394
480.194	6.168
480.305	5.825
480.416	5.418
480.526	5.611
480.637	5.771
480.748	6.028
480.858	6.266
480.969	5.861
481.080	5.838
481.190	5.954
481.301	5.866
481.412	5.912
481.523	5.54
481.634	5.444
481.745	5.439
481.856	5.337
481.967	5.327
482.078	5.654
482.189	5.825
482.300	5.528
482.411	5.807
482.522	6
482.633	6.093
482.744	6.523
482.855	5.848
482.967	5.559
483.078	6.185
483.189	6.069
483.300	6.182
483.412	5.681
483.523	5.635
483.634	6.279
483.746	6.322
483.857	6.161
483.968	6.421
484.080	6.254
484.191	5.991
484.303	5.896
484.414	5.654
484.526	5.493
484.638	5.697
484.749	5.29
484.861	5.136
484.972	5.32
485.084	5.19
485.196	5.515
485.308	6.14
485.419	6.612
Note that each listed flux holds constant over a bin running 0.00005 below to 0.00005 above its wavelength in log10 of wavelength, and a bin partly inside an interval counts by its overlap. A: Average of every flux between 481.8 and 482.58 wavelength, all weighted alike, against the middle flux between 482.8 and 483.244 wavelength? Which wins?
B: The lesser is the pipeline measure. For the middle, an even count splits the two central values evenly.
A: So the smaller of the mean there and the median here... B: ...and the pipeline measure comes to 5.64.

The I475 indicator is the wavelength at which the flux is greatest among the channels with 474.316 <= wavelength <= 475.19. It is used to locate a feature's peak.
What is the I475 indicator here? 474.807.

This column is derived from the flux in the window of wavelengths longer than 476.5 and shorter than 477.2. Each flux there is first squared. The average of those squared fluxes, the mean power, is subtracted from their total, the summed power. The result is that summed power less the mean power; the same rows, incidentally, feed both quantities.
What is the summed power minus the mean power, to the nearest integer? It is 142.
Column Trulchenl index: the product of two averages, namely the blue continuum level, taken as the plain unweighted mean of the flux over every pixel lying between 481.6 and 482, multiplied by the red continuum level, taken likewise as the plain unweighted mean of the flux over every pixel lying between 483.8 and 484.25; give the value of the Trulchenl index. 33.4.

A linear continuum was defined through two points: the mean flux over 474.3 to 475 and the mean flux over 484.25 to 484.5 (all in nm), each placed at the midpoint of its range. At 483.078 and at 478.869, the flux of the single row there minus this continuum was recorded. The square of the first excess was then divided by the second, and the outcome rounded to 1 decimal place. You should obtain 0.2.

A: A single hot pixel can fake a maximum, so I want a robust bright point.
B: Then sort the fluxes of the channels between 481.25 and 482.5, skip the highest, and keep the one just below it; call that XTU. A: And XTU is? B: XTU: 5.866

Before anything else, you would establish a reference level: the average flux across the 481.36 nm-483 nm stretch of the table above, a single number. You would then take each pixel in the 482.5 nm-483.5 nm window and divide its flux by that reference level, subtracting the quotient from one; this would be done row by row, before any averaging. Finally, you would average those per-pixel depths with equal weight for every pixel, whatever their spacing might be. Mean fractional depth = -0.05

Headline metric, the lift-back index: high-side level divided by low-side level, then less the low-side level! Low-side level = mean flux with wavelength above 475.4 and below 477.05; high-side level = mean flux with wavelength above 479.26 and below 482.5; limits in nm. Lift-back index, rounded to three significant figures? -4.38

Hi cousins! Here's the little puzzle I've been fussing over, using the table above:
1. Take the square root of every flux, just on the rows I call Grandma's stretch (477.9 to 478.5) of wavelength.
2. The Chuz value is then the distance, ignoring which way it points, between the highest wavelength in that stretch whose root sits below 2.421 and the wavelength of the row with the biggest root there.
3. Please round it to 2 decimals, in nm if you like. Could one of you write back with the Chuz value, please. 0.11 nm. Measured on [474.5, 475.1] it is 0.22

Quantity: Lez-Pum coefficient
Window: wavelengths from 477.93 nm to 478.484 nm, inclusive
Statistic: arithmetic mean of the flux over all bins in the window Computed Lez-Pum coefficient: 5.56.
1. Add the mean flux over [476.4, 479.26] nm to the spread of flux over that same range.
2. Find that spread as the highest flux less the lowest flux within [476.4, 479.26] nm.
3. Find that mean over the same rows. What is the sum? 8.15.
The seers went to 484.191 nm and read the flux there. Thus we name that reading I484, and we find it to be 5.991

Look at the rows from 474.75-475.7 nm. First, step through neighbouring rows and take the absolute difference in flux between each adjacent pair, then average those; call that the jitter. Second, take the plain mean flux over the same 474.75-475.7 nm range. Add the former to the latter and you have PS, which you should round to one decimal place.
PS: 6.4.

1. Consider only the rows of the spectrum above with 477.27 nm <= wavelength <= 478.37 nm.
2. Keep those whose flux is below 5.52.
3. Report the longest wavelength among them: 477.988 nm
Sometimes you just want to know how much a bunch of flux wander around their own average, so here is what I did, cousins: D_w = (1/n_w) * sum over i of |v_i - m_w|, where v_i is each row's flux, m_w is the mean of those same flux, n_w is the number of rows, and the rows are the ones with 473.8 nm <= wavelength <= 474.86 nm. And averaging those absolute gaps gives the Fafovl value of 0.39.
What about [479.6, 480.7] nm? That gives 0.34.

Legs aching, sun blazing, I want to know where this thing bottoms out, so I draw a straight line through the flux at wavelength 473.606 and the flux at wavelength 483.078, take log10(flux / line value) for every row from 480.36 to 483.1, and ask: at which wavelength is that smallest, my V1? 481.967 nm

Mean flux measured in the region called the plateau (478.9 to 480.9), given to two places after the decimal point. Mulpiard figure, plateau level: 6.21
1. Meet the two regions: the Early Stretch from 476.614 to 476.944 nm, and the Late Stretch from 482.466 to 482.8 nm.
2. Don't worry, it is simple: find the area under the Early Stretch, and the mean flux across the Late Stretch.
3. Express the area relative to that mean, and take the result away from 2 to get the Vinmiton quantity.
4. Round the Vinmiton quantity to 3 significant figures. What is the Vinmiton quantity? 1.73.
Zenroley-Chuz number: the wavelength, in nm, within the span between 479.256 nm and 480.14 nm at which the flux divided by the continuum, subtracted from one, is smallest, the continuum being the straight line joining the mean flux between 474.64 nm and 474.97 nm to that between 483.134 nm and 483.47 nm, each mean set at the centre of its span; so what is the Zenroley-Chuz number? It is 479.311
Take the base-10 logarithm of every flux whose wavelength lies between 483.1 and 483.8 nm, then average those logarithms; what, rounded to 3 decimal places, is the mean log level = 0.780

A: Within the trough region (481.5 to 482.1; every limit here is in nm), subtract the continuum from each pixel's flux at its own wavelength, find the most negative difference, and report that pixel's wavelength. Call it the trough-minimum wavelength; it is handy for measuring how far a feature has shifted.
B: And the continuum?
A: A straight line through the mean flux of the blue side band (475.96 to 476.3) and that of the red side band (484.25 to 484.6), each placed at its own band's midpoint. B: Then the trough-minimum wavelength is 481.967 nm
